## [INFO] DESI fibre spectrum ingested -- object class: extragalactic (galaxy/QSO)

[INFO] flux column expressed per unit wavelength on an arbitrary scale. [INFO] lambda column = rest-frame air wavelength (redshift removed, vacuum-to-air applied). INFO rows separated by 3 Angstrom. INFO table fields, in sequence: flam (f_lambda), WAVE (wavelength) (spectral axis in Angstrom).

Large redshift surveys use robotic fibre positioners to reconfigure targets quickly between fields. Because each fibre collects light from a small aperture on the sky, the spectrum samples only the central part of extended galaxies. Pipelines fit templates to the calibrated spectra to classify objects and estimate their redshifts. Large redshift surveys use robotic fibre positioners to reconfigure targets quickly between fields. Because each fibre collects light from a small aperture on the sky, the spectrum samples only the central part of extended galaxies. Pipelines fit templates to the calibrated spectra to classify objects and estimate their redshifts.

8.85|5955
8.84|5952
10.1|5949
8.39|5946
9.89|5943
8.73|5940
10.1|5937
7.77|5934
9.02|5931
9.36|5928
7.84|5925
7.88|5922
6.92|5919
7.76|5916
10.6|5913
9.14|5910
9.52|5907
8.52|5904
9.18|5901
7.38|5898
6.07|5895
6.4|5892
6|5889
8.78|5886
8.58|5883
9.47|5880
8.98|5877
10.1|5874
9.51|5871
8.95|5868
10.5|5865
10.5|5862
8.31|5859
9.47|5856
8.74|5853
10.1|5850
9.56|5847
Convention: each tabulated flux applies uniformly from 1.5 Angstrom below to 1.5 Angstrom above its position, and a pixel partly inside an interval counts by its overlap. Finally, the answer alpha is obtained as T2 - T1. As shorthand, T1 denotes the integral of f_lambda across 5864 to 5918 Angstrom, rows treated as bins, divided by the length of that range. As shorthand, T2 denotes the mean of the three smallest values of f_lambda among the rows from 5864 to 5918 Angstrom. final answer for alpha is -2.4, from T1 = 8.6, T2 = 6.2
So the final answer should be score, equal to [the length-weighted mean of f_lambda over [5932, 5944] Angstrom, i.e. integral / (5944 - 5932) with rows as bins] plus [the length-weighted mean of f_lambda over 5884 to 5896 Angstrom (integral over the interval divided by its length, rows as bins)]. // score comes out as 16.0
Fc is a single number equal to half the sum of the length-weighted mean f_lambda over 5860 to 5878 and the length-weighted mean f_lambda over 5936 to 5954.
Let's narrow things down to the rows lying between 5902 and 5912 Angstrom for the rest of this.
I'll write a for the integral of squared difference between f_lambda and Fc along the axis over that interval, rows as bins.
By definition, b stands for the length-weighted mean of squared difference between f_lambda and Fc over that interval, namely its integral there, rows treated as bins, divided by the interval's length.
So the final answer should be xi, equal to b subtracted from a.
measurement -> 4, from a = 4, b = 0.41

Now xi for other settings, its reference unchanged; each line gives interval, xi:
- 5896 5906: 21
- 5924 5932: 7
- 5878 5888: 10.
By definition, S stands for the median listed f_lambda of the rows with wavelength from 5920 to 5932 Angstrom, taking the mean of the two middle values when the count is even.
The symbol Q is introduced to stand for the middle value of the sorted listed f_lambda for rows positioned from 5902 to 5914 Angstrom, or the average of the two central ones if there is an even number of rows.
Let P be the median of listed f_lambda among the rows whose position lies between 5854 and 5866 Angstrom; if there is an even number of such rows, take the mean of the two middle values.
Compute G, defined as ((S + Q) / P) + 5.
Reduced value 6.78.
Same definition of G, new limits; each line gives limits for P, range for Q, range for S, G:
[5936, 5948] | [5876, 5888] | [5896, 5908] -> 6.90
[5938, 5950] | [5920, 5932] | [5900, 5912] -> 6.89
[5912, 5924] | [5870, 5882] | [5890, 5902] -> 7.09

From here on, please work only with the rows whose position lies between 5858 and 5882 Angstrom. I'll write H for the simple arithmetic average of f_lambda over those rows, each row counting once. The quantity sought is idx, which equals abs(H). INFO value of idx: 9.54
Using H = 9.5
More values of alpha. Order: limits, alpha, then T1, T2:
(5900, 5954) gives -1.4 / 8.9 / 7.5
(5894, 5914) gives -1.3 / 8.6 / 7.3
